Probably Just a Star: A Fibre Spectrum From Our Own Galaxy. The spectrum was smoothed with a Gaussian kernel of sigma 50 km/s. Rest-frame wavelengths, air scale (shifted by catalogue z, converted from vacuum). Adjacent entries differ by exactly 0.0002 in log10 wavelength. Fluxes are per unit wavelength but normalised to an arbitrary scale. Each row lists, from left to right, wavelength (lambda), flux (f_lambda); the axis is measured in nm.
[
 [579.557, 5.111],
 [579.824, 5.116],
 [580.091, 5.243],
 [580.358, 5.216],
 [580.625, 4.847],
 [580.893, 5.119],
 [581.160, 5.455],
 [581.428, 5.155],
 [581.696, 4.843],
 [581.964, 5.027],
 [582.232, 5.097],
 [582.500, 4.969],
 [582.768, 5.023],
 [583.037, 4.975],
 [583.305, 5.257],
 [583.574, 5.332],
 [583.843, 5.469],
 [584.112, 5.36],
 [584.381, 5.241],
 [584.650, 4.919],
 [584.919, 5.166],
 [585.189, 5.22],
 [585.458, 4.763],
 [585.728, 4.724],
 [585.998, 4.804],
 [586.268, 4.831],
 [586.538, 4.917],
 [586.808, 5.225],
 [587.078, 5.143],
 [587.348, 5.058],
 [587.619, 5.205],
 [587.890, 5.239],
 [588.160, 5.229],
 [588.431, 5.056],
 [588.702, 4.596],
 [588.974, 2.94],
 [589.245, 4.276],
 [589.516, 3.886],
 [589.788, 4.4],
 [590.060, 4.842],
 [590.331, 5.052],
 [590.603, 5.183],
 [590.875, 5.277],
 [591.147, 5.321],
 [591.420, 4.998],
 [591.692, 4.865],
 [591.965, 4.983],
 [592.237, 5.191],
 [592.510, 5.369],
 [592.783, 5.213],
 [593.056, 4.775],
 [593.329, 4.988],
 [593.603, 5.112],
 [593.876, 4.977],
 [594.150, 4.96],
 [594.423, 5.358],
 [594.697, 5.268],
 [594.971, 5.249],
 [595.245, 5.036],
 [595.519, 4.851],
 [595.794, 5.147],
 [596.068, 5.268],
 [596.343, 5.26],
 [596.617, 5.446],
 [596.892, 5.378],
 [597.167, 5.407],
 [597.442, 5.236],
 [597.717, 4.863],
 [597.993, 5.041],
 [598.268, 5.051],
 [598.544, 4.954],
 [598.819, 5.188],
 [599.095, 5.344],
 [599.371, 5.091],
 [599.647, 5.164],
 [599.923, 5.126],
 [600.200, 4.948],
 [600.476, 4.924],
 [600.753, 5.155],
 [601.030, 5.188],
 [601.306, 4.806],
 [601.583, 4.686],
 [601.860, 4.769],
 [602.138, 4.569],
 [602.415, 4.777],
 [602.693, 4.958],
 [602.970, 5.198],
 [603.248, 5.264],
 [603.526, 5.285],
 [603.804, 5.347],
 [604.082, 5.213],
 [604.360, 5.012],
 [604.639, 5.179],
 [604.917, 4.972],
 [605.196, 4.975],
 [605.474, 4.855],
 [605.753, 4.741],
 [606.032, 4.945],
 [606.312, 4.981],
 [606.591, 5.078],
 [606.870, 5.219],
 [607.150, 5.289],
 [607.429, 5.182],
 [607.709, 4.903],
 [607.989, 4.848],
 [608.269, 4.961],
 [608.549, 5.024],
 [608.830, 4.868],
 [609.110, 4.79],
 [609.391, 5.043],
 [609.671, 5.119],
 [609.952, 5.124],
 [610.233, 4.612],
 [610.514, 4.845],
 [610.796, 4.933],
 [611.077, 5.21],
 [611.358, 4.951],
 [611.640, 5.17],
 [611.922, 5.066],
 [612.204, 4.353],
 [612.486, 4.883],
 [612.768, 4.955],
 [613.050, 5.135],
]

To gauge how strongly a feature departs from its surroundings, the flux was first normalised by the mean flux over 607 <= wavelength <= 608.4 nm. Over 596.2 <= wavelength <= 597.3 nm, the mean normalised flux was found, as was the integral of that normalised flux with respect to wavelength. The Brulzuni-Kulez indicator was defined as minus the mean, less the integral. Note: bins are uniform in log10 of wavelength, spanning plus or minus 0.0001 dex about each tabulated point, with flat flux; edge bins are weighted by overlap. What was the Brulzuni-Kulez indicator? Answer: -2.24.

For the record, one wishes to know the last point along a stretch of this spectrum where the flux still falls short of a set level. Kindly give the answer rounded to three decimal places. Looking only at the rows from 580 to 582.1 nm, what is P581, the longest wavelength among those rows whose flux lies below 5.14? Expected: 581.964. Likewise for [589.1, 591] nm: 590.331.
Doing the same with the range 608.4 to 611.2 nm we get 610.796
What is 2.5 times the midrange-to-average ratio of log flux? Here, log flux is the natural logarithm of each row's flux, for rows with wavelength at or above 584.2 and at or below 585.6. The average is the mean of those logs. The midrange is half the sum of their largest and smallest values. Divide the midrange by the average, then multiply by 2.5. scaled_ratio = 2.48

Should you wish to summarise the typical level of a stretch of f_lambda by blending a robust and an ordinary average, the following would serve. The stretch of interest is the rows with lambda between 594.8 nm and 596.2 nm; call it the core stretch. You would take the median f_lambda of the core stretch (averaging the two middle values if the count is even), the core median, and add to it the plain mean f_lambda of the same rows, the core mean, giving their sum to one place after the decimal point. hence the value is 10.3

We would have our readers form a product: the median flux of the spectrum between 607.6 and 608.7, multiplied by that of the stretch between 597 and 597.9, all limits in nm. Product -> 25.8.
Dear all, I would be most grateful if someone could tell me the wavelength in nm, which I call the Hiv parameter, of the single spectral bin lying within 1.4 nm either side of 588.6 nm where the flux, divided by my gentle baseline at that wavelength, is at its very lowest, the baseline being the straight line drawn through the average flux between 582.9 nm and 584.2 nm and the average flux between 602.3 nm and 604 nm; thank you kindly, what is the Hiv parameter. 588.974 nm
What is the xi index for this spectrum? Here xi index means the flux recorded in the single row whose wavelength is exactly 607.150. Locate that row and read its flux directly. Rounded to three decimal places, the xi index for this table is 5.289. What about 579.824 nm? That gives 5.116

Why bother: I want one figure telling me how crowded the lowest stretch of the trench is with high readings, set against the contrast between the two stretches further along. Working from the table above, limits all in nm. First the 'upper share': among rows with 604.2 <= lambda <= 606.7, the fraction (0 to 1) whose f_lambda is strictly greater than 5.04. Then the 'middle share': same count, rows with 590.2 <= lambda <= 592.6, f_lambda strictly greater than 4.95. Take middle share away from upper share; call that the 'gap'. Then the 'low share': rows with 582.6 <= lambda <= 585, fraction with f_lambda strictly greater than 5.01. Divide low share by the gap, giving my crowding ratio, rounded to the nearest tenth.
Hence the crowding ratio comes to -1.2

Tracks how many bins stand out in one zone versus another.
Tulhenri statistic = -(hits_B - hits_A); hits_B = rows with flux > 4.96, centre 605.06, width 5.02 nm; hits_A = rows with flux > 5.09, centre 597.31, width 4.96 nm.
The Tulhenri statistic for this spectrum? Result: -2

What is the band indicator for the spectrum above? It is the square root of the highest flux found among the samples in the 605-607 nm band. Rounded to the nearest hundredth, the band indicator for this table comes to 2.28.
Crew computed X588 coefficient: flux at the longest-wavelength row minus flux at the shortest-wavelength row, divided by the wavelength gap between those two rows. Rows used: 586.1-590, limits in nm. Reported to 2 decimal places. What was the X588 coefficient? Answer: -0.12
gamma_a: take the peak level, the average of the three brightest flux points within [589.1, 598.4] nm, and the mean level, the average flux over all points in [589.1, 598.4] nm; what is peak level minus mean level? 0.37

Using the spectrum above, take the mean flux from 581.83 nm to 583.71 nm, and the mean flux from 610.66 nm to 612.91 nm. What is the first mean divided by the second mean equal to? 1.03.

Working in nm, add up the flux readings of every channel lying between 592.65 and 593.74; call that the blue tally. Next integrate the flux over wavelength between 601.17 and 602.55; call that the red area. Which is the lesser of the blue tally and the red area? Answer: 6.5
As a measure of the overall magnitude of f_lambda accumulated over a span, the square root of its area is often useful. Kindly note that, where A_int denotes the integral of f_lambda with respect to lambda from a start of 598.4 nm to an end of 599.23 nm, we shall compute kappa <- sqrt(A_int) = 2.07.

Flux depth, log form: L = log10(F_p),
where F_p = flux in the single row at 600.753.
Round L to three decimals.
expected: 0.712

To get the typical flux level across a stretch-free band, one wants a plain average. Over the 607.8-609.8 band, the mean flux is 4.95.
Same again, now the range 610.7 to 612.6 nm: 4.94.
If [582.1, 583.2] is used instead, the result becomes 5.02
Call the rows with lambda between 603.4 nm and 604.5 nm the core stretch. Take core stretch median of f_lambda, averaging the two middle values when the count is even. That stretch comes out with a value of 5.25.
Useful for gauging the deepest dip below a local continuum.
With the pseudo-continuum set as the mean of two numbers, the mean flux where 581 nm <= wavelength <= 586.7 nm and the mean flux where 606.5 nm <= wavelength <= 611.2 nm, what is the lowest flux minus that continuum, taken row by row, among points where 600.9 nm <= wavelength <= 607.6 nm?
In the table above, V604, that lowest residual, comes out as -0.47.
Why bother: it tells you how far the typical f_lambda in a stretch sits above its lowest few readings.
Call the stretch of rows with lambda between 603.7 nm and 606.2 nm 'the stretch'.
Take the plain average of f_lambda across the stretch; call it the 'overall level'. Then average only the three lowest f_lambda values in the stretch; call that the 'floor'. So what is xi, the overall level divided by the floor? 1.04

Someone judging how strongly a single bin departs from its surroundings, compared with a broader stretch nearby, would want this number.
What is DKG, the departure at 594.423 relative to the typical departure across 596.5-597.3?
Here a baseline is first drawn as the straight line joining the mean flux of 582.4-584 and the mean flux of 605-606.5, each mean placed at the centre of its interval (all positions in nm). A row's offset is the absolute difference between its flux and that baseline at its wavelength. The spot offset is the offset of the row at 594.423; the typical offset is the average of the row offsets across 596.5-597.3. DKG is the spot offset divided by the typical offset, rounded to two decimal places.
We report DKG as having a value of 0.80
